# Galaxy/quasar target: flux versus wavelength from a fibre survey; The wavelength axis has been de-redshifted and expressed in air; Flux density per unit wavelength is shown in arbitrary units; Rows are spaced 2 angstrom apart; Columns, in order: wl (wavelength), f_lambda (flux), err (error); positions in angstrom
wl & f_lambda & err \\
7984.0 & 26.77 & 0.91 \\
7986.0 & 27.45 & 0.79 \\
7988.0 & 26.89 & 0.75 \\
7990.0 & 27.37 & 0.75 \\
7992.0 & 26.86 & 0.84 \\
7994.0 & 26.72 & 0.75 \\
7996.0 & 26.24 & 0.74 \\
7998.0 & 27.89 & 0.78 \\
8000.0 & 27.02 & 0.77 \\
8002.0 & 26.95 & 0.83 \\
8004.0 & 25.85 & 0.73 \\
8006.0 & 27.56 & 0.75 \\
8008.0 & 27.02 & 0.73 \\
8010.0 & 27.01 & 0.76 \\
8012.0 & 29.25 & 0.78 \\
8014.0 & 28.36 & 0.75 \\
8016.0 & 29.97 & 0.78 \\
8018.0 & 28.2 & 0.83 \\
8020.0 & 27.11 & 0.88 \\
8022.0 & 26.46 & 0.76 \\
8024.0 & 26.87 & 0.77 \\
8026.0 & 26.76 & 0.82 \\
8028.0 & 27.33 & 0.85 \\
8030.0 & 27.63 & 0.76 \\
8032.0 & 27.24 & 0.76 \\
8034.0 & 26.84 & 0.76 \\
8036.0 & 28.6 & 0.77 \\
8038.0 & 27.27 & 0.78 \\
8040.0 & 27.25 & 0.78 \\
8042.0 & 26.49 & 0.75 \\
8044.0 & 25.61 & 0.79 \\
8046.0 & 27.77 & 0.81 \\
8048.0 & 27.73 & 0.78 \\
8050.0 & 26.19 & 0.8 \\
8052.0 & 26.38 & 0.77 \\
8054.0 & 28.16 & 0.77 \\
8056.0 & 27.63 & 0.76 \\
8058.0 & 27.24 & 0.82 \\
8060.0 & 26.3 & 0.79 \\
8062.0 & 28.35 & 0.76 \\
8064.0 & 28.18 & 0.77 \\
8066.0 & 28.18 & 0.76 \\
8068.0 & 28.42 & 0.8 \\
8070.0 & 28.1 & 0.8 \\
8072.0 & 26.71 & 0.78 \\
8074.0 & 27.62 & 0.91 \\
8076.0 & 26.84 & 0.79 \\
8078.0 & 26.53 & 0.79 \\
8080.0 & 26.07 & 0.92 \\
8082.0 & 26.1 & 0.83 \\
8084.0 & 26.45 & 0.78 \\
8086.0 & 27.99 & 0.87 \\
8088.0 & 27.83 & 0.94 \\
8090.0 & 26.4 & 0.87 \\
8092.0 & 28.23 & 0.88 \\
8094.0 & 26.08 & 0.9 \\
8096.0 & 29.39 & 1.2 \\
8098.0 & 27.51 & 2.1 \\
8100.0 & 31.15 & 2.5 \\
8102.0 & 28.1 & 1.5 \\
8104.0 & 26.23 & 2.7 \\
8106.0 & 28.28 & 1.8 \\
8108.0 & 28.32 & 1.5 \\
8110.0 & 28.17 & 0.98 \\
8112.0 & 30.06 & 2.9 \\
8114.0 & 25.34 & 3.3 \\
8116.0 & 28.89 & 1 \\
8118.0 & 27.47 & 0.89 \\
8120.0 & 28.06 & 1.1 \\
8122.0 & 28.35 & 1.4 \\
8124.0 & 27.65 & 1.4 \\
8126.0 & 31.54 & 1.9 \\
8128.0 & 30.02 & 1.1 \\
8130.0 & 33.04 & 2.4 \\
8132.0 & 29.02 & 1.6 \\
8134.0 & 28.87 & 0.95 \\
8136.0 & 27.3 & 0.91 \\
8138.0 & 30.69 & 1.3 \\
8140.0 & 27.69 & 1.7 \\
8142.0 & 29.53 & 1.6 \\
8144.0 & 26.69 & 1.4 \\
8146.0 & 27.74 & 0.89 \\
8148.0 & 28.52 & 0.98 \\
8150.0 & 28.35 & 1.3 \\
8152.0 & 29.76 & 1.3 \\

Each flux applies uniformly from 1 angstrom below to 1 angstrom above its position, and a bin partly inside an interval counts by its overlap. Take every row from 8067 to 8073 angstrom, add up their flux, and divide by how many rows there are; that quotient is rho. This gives 27.7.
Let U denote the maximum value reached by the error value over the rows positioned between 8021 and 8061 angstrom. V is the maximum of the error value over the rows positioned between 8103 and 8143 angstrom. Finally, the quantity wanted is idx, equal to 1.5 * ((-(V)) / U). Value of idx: -5.8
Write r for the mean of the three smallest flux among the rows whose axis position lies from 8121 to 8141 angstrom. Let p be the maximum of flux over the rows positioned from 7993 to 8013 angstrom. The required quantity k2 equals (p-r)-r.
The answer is -26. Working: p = 29.25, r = 27.5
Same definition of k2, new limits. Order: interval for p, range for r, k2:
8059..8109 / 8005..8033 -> -22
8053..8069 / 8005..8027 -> -25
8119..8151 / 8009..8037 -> -20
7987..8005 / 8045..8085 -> -24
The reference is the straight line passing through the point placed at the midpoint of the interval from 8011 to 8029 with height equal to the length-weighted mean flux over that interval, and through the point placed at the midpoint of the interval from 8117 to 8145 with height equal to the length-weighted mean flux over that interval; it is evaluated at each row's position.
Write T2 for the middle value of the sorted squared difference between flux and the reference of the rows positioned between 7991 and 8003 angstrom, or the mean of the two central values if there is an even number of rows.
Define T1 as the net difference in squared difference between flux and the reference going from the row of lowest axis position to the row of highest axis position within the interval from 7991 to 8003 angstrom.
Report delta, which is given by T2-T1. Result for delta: 0.4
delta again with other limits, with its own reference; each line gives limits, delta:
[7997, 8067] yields 0.6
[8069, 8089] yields 2.2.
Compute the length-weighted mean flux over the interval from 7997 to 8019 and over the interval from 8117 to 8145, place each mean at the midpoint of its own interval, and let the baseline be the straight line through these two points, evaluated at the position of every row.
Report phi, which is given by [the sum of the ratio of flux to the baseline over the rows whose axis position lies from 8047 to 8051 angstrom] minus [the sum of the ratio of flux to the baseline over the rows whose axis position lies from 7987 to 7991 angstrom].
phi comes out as -0.06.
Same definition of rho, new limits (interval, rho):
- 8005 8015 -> 27.8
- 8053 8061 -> 27.3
